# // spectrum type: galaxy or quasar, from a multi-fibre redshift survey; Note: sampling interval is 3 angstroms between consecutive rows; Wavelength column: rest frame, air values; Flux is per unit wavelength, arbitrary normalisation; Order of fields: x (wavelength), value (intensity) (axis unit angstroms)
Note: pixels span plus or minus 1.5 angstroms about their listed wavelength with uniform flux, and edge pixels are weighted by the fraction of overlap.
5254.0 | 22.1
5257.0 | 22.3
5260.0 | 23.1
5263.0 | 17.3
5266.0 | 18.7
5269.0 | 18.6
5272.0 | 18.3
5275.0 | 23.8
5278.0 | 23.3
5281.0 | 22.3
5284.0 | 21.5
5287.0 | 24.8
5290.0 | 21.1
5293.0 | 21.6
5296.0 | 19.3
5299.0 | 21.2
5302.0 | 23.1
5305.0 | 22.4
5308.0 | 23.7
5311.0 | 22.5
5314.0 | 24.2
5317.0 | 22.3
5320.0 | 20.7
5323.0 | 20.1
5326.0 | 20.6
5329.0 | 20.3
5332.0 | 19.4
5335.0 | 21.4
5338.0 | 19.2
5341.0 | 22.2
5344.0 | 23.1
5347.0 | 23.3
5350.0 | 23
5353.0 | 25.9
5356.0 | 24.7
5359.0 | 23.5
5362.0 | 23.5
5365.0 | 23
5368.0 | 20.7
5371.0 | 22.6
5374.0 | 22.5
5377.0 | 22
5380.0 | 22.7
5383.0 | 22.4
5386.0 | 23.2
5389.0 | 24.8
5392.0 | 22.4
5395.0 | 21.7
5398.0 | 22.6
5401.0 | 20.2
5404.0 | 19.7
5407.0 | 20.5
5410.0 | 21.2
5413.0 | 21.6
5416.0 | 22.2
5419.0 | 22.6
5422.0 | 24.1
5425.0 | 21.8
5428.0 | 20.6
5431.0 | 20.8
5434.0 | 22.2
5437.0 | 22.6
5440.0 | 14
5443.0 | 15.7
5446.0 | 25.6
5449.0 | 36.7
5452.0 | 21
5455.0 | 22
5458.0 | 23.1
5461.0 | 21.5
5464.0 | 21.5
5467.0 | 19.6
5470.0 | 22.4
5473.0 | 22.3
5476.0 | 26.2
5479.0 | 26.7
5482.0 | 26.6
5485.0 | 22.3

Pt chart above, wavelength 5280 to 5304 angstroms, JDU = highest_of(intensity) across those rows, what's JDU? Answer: 24.8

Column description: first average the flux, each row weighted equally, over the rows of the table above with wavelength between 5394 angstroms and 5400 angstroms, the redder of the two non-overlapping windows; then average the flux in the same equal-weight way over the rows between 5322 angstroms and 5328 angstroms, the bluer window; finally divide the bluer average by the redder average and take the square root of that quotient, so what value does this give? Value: 0.96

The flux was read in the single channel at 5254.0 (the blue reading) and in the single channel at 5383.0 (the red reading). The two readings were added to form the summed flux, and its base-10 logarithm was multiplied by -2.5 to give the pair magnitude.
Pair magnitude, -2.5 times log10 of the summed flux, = -4.12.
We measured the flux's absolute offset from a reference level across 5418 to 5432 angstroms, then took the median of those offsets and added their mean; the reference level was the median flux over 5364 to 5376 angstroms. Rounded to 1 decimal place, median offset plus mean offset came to 2.8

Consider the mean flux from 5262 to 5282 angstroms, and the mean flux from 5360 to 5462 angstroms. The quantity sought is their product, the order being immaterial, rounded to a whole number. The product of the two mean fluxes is 451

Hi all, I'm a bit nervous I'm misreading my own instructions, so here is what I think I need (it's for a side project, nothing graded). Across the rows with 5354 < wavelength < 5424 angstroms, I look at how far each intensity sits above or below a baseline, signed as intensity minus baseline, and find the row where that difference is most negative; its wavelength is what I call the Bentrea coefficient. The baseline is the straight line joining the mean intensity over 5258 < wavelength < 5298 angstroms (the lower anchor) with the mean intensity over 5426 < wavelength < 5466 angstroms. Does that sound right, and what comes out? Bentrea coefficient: 5404.0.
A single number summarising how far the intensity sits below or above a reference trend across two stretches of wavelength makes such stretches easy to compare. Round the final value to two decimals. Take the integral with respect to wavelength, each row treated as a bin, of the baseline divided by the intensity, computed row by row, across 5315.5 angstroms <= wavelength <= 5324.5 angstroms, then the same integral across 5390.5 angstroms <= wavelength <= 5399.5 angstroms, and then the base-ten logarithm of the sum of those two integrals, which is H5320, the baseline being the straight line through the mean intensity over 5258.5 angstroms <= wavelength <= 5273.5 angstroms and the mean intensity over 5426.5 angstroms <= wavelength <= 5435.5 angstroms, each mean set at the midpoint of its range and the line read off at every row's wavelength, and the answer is 1.23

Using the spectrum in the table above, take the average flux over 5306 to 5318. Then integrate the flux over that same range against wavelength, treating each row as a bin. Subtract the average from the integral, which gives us 255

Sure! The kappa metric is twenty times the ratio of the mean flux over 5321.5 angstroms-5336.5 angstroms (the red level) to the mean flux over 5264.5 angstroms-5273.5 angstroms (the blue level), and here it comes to 22.0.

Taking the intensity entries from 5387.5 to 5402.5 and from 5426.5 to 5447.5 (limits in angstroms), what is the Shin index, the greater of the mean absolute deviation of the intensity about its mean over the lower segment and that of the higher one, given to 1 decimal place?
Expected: 3.1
